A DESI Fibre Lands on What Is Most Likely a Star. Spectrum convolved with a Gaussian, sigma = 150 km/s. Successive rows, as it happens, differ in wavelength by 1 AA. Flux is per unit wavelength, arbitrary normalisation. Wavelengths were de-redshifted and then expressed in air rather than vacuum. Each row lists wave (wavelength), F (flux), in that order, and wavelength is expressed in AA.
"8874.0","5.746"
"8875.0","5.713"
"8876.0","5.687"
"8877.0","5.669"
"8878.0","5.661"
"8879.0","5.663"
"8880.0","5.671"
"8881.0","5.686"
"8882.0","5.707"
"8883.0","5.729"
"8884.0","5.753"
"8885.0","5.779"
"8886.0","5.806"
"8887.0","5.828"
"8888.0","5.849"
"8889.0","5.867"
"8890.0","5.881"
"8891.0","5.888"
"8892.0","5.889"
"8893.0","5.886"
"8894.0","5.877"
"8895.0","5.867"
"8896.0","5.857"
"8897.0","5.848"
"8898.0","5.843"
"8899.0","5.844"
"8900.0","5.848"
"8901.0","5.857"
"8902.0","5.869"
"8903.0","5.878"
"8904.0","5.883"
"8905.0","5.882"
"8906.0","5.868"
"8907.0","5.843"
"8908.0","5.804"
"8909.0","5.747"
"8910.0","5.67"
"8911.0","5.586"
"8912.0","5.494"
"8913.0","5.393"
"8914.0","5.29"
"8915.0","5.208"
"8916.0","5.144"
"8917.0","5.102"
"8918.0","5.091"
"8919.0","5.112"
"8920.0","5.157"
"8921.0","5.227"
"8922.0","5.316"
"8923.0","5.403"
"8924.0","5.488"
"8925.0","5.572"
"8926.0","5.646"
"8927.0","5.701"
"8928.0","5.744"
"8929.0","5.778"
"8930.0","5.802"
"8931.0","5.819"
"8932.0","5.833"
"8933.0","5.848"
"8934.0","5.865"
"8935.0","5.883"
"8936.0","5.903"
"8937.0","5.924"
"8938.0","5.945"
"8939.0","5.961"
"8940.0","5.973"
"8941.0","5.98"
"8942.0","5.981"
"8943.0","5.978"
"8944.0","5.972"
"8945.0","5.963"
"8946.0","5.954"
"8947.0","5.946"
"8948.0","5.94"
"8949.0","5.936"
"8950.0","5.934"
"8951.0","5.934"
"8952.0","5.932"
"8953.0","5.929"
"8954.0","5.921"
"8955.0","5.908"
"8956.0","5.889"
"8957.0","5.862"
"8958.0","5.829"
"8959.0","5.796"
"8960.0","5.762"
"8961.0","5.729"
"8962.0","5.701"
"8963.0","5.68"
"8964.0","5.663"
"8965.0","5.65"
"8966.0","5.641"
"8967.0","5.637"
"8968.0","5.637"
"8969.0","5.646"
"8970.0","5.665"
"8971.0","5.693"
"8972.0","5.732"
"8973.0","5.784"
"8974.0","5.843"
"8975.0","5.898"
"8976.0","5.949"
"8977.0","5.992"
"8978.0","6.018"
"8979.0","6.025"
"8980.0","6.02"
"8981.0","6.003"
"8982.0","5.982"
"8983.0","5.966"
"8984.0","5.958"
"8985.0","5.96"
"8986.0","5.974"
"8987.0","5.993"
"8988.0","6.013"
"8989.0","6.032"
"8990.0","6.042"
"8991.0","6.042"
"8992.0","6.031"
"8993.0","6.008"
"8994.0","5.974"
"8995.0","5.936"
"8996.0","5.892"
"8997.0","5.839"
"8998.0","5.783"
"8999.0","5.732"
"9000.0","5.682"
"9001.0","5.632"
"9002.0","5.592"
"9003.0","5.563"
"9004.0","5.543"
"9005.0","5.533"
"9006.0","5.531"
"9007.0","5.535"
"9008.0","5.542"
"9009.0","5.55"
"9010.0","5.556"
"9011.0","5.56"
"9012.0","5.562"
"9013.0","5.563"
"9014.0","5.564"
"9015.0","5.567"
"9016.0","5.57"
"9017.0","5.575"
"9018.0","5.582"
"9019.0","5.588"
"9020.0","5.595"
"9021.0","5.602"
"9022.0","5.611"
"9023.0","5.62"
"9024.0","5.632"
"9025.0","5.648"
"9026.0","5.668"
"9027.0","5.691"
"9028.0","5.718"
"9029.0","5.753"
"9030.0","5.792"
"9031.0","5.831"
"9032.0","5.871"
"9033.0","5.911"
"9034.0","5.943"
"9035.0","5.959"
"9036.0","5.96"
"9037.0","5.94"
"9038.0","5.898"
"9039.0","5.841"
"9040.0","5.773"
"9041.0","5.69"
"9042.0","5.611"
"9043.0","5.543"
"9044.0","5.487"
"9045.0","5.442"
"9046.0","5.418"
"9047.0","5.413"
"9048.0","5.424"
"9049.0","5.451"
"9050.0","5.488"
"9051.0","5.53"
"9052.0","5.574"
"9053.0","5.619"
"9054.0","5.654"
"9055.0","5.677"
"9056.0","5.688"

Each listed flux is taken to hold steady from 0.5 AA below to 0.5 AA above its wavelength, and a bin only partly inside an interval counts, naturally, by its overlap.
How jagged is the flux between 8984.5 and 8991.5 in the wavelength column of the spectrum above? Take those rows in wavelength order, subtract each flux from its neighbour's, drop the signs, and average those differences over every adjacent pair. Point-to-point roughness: 0.014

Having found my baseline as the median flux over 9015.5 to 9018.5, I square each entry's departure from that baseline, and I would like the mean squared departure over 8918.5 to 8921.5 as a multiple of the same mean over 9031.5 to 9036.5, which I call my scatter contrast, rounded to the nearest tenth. 1.3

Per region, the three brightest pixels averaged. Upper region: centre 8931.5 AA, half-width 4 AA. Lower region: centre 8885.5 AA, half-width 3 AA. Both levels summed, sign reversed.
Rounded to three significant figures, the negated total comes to -11.7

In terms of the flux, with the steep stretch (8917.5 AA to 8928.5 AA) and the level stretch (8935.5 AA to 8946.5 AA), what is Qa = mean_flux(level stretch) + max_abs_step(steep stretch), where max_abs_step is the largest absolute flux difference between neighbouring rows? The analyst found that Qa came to 6.0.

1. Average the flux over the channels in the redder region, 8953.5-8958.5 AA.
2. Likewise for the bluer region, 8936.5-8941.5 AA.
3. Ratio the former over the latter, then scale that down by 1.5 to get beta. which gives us 0.6583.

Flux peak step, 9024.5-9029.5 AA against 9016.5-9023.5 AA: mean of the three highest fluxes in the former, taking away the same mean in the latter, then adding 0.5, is 0.61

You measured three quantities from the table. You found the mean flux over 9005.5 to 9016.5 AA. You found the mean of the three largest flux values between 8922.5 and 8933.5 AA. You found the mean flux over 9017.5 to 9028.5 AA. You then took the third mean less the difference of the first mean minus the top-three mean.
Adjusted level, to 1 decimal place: 5.9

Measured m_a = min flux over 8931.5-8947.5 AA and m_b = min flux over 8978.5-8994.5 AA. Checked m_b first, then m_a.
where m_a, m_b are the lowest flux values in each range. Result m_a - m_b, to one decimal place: -0.1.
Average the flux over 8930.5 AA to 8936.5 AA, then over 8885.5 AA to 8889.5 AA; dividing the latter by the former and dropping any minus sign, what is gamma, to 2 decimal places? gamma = 1.00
